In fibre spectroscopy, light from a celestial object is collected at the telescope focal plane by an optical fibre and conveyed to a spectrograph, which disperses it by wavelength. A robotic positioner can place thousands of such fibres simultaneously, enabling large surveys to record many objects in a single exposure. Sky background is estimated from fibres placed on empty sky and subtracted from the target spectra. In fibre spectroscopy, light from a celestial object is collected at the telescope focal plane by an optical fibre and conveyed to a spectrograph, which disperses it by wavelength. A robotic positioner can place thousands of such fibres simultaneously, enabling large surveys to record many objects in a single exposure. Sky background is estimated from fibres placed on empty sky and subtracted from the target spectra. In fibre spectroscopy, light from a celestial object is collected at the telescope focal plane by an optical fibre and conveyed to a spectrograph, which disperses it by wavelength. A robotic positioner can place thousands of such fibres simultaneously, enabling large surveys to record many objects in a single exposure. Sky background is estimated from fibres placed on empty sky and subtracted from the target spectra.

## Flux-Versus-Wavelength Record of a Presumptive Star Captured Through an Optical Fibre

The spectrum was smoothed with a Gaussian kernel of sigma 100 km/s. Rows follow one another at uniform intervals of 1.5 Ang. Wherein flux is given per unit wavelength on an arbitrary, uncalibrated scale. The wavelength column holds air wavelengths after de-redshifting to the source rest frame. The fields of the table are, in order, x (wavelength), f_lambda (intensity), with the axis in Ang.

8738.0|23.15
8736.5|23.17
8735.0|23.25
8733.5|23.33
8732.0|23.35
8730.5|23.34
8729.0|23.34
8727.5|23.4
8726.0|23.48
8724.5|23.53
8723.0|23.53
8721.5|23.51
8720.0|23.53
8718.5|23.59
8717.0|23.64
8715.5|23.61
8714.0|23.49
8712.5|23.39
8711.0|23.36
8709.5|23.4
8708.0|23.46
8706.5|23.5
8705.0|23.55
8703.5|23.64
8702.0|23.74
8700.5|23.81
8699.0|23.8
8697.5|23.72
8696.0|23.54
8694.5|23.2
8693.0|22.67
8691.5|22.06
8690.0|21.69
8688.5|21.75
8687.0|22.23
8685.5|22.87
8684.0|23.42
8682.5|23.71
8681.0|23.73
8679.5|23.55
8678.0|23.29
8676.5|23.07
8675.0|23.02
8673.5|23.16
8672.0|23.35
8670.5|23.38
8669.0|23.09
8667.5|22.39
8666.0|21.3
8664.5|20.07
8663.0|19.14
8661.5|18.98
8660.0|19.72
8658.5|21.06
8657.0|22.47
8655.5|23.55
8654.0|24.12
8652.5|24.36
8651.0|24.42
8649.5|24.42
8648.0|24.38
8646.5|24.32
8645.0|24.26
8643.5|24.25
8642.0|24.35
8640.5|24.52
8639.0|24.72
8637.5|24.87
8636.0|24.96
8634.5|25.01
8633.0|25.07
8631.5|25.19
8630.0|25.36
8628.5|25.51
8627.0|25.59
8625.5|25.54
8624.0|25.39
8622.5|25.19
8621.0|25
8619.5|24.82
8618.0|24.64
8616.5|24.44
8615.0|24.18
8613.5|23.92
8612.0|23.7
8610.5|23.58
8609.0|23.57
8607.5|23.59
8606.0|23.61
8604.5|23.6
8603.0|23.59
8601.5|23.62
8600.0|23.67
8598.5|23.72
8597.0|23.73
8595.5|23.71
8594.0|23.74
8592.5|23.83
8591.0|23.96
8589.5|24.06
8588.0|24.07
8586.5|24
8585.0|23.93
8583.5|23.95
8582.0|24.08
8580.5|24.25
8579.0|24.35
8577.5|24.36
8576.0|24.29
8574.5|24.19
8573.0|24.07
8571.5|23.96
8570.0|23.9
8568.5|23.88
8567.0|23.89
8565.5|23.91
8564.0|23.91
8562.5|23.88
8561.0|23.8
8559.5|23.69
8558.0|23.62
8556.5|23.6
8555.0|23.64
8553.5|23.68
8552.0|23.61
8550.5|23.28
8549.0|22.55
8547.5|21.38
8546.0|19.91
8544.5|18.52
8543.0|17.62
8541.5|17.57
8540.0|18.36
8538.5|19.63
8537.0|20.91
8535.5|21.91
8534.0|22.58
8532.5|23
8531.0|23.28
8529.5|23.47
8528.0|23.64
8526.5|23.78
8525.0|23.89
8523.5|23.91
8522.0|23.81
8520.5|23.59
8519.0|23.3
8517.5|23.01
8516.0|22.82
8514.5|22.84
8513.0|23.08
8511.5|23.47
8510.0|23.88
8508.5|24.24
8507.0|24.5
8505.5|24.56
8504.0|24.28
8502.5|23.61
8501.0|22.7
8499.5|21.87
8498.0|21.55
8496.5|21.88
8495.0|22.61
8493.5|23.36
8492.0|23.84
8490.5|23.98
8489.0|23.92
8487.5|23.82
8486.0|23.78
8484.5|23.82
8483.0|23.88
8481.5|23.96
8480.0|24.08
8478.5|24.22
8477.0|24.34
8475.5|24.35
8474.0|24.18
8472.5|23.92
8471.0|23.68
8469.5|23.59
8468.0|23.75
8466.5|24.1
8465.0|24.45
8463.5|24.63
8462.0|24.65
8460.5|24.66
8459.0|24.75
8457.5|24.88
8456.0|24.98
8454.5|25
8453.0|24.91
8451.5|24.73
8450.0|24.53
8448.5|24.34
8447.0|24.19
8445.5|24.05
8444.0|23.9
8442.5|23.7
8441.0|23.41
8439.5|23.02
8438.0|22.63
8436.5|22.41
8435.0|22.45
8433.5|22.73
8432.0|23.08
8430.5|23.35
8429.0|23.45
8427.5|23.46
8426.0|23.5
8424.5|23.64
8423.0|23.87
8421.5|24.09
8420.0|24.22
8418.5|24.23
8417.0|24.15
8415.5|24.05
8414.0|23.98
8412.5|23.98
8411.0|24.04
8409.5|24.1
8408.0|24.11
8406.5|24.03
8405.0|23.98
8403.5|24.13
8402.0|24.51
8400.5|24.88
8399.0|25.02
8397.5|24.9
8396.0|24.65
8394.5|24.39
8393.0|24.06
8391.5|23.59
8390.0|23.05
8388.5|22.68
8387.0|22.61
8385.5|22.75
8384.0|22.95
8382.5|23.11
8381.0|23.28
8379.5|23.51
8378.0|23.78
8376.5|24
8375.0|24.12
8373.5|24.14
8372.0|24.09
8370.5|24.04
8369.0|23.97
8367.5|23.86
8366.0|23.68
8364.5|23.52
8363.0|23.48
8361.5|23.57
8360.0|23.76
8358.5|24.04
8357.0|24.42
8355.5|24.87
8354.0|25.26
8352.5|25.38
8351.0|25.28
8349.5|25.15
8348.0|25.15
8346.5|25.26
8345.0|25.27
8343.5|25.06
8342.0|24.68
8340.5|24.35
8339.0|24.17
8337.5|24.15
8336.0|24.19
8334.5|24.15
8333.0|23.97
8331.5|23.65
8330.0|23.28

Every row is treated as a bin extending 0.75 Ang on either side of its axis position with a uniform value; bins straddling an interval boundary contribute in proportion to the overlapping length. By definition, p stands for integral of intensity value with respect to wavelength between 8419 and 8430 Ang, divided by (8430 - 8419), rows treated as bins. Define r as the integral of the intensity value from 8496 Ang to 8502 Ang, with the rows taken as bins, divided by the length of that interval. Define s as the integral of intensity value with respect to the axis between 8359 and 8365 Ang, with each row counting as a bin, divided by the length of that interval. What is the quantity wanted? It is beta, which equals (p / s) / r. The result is 0.0456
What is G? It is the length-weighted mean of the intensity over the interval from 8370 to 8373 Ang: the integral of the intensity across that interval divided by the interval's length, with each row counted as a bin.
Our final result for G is 24.1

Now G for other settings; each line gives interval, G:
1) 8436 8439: 22.6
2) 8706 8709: 23.5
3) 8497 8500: 21.7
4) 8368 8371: 24.0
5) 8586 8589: 24.0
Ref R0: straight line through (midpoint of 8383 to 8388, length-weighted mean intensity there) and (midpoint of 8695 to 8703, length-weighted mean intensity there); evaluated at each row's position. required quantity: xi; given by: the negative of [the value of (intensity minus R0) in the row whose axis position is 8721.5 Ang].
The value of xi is 0.3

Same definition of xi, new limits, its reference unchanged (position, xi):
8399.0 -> -2.2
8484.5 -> -0.7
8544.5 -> 4.7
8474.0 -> -1.1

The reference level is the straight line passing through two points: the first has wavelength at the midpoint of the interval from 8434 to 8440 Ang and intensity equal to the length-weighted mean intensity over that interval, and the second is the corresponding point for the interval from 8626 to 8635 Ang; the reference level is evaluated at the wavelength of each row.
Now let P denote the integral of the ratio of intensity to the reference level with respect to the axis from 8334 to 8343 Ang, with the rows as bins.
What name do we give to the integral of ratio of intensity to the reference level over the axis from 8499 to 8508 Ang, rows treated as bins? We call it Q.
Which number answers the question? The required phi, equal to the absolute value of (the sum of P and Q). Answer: 19.3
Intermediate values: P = 10.3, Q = 9.0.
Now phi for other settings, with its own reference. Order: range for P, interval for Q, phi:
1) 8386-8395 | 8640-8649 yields 18.2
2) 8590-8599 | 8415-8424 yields 18.3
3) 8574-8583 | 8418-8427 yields 18.5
